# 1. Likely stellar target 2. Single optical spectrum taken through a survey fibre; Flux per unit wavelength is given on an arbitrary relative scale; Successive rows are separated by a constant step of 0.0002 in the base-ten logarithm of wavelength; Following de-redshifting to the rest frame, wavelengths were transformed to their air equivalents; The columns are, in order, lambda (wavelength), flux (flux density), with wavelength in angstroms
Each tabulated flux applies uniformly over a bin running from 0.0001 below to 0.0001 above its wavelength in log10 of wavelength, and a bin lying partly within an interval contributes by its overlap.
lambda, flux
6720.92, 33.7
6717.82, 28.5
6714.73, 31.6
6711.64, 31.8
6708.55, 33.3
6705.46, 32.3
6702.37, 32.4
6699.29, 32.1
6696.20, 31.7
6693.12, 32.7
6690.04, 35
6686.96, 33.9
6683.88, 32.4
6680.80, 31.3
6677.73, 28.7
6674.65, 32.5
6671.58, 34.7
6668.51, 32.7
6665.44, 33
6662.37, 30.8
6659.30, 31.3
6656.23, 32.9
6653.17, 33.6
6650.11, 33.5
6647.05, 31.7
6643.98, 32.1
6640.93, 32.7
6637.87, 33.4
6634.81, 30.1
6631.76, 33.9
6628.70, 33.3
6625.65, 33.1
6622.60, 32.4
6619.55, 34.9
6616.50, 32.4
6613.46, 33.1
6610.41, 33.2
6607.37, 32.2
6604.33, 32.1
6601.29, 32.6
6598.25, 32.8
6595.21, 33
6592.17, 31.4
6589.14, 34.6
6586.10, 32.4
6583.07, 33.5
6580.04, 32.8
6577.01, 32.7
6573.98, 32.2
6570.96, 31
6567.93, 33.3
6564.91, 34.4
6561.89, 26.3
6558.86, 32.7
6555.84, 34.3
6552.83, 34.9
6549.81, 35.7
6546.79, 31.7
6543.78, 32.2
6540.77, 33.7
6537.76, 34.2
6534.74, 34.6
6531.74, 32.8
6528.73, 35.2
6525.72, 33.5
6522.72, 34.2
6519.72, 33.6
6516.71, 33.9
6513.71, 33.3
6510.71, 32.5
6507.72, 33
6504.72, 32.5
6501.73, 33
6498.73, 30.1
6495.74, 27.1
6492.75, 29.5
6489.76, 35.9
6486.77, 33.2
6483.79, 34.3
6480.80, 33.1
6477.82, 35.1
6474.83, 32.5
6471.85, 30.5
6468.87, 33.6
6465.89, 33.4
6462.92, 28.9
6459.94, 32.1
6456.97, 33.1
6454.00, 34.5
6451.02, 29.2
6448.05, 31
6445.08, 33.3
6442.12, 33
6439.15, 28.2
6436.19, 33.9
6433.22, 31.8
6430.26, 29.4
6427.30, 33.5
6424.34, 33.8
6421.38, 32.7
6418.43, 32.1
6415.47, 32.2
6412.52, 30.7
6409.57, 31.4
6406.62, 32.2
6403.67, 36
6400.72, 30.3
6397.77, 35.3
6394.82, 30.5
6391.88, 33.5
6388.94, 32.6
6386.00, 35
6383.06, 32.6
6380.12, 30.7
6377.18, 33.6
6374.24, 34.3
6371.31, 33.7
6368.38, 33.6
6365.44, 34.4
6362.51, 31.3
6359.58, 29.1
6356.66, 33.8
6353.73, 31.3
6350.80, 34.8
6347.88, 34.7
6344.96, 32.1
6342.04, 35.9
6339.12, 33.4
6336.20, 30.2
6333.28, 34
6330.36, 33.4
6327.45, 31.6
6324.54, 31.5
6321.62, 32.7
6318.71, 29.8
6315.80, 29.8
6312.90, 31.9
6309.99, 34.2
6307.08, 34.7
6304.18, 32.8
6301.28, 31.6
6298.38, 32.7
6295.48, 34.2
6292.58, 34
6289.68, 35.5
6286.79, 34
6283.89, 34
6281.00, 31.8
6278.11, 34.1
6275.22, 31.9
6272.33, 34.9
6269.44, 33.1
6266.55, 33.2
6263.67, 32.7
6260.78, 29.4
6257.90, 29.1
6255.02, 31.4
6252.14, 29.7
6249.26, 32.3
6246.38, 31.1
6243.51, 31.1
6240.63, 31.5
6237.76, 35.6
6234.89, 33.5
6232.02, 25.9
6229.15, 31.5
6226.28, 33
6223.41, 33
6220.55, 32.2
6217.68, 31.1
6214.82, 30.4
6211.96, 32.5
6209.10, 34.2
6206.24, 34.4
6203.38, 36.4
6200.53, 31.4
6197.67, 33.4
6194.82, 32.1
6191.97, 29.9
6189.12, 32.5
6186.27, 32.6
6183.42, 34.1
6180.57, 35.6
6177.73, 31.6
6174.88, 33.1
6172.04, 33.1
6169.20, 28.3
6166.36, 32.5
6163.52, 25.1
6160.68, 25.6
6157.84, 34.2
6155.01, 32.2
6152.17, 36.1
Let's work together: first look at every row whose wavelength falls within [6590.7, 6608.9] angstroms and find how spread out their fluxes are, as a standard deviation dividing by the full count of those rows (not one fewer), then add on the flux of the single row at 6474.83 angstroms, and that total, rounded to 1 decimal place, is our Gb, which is 33.0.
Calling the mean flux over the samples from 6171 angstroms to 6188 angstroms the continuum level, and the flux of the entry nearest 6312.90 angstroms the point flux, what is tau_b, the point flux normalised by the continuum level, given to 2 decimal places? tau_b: 0.96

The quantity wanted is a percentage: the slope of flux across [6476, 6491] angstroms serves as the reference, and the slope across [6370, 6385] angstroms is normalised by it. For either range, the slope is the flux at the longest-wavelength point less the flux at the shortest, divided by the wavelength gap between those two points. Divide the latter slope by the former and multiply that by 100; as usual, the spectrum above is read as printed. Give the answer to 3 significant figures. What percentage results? -140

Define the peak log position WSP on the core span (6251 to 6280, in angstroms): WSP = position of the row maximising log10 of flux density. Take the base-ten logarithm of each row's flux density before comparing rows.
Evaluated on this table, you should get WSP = 6272.33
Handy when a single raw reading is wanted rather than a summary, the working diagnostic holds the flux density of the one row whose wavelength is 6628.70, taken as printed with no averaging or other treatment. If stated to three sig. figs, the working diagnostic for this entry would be 33.3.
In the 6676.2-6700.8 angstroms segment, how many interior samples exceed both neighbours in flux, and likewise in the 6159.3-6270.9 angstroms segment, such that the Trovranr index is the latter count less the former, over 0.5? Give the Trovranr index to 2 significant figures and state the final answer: 14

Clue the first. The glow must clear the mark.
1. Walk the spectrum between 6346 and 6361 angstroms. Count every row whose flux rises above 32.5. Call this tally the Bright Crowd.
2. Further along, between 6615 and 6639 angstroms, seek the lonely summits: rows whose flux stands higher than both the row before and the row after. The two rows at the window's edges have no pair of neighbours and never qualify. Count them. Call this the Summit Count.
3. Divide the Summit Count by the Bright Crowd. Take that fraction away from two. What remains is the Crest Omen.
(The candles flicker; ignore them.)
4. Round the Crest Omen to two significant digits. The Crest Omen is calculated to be 1.3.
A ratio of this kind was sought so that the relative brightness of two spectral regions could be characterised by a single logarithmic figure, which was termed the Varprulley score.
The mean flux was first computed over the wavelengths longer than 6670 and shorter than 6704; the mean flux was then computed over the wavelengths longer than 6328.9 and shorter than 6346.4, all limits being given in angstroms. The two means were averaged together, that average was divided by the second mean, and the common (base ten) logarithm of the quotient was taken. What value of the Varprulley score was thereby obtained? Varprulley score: -0.0044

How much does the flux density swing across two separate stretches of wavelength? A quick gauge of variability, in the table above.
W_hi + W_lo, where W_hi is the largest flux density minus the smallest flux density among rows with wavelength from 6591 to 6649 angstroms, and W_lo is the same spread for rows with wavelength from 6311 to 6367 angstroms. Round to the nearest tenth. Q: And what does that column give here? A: 11.6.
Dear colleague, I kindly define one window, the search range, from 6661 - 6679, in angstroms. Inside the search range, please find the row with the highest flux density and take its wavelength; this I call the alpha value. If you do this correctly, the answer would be 6671.58 angstroms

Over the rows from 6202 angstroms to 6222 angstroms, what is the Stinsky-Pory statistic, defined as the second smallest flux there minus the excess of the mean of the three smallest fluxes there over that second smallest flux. 31.0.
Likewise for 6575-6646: 31.6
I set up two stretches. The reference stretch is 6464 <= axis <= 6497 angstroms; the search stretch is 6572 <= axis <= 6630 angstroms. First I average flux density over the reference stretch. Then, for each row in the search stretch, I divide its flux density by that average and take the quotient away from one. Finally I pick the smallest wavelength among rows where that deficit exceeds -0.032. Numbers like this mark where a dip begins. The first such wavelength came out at 6573.98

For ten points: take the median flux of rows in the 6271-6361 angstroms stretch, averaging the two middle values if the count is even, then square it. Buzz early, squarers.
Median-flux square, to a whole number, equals 1116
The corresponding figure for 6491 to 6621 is 1089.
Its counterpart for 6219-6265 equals 992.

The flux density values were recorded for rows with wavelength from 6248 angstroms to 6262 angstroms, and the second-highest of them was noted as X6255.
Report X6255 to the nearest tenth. 31.4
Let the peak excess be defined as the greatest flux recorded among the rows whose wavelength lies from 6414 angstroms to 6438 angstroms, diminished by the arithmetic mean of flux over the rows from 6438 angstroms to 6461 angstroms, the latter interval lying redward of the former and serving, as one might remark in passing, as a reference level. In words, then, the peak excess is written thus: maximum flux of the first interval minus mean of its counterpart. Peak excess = 2.1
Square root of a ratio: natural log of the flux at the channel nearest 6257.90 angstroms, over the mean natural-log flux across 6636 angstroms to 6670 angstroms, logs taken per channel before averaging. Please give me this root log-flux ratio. 0.984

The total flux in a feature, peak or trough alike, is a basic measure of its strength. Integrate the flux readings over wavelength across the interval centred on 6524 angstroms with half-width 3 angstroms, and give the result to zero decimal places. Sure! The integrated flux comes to 203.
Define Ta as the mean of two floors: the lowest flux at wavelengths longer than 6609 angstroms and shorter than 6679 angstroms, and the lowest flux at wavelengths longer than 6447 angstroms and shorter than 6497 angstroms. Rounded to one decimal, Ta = 27.9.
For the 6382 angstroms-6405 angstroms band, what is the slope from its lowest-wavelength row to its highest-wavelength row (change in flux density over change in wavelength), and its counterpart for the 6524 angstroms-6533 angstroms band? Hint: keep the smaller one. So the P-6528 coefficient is -0.12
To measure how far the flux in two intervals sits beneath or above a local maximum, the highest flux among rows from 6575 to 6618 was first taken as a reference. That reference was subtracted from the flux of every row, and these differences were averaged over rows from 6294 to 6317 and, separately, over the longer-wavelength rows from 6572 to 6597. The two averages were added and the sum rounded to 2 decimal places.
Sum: -3.64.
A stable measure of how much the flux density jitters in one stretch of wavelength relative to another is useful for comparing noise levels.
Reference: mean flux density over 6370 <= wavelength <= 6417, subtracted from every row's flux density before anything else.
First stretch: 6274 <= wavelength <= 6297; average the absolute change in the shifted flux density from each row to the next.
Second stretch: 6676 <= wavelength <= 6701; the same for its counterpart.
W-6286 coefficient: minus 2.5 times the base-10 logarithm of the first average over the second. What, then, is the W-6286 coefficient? 0.0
